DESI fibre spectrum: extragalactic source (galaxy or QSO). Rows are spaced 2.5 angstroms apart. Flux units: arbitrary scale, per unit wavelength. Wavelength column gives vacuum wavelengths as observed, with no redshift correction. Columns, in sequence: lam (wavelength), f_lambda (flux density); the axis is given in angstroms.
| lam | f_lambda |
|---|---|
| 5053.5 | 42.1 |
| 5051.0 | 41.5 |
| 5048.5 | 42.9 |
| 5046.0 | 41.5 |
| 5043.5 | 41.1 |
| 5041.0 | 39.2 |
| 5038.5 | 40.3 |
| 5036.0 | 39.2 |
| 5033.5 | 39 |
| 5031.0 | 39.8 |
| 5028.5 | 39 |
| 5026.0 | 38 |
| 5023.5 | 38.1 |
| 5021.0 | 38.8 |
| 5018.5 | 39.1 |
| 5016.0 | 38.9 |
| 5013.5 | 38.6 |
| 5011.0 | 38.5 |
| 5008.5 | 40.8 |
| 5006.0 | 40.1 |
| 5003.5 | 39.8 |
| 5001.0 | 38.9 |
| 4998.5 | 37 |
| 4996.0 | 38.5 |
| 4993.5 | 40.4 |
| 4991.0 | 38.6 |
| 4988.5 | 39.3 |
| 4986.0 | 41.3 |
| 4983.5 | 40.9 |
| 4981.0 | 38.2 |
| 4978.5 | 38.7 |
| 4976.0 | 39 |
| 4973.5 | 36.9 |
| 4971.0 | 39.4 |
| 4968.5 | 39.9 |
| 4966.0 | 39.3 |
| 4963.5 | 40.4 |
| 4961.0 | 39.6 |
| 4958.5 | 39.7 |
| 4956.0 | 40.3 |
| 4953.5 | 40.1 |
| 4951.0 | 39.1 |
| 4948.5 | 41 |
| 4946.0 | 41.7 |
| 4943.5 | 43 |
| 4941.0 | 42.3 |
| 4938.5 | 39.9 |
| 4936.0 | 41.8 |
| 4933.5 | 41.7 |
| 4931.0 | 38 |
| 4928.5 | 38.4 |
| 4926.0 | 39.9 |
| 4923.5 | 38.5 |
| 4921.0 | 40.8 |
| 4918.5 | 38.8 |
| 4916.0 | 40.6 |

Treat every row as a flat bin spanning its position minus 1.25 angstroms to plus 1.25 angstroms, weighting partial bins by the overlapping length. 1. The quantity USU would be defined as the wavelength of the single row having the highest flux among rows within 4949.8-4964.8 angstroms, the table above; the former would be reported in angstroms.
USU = 4963.5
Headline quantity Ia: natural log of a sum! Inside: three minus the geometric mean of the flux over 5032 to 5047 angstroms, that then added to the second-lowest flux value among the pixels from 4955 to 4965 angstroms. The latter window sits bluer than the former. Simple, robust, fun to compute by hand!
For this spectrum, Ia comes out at 1.0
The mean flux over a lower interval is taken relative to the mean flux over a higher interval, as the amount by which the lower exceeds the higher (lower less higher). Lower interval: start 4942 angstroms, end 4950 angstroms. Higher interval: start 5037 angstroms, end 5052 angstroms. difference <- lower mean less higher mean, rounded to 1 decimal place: 0.8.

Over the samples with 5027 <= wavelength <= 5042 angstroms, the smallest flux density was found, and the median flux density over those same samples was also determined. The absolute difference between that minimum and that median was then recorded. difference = 0.2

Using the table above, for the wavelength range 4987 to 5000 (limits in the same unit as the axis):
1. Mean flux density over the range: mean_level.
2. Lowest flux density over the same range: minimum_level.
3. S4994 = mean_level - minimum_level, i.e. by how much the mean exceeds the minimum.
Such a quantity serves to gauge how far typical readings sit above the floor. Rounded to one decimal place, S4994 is 1.8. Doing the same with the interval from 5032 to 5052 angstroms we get 1.6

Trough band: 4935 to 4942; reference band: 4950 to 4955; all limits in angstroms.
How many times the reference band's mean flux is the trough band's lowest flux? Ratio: 1.01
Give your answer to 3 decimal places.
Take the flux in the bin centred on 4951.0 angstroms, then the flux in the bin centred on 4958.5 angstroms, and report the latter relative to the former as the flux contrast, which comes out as 1.015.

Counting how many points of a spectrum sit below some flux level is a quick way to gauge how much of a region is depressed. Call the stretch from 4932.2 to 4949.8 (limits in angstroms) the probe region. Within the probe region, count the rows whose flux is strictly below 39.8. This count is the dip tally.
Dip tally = 0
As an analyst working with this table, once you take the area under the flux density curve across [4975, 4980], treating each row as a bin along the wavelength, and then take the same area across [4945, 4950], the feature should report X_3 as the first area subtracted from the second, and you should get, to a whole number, 12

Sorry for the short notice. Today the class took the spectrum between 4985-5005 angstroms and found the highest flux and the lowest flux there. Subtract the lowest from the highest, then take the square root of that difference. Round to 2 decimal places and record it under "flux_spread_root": 2.07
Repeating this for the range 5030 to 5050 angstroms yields 1.97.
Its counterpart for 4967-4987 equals 2.10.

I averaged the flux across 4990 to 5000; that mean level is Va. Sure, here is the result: 38.6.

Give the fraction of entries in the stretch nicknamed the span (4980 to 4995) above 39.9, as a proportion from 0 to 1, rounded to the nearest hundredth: 0.50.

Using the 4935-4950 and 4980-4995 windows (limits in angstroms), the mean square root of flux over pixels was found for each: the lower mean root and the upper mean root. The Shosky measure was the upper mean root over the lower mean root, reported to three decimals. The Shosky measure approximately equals 0.978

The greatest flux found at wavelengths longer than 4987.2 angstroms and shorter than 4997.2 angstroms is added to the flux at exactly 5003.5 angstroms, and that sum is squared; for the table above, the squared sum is 6432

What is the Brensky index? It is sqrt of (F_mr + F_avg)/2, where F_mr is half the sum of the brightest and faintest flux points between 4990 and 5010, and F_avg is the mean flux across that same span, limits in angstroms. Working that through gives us 6.25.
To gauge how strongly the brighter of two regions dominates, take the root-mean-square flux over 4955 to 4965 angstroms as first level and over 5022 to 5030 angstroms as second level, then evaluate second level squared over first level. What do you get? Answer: 36.8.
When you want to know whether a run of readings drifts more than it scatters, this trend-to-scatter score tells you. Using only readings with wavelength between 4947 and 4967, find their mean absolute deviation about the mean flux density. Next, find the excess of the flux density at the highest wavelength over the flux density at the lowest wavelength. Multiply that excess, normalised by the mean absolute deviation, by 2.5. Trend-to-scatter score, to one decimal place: -8.3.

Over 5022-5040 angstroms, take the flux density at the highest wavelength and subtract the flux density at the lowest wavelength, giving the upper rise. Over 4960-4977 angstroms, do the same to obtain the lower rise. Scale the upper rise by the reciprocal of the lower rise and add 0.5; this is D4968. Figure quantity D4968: -3.2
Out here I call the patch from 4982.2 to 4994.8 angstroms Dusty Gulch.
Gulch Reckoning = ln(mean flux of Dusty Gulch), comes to 3.69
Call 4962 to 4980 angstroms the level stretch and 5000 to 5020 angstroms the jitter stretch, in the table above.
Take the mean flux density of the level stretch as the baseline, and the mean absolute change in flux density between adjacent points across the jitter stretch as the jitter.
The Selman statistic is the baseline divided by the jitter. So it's 57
